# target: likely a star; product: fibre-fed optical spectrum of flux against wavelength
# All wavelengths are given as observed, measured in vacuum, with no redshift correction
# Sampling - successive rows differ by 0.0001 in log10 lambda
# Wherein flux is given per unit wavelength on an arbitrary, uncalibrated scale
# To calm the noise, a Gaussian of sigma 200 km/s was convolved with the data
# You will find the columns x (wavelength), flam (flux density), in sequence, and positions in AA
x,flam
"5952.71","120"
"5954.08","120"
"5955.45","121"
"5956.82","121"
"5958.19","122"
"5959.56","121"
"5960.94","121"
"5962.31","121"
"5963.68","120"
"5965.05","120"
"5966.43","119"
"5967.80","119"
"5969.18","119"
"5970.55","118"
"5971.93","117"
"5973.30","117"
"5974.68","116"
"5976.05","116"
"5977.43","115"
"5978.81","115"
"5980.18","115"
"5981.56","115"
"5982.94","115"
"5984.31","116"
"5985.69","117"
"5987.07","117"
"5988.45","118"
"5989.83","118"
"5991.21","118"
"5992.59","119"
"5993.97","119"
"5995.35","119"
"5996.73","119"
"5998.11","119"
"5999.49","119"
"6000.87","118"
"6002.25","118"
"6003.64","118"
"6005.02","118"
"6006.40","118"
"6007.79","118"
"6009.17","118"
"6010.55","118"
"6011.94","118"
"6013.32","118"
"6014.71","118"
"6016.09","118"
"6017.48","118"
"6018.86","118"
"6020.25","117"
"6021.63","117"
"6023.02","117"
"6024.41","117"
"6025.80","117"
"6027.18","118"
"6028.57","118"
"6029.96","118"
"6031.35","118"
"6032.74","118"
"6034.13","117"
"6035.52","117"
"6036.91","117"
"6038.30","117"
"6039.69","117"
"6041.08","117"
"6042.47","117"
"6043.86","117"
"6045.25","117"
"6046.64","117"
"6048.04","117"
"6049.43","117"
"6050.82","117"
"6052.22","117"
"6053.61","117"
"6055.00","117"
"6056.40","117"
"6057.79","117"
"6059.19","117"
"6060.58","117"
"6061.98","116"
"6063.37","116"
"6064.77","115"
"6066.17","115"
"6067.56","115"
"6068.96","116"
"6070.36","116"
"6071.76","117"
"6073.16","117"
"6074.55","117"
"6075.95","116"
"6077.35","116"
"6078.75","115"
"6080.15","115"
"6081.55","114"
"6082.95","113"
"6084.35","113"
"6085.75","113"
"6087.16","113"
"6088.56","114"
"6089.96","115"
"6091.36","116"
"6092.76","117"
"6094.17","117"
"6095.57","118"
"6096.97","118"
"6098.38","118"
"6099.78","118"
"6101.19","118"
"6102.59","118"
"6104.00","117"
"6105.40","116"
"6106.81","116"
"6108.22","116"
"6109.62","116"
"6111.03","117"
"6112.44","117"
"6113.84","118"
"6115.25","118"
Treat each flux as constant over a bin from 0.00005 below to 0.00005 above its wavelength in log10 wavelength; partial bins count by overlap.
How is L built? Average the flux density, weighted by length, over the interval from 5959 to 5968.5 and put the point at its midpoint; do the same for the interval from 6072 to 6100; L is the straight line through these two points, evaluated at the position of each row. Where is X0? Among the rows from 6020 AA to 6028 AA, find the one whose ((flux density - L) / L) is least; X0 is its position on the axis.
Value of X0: 6020.25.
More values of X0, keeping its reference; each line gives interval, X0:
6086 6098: 6087.16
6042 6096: 6082.95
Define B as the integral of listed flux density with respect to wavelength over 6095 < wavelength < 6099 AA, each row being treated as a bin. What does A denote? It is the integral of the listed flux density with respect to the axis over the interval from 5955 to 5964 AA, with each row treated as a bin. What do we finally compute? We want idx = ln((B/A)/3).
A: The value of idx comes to -1.9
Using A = 1090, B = 472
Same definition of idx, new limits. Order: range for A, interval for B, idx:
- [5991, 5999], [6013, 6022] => -1.0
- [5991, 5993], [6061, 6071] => 0.5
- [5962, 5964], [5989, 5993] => -0.4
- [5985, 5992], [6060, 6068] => -1.0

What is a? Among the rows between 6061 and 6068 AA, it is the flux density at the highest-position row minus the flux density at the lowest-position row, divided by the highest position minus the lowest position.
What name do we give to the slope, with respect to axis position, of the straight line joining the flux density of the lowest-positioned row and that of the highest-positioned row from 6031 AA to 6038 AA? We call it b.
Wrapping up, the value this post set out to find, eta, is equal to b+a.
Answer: -0.36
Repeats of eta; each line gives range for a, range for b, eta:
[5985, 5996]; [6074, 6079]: -0.27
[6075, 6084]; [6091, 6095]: -0.07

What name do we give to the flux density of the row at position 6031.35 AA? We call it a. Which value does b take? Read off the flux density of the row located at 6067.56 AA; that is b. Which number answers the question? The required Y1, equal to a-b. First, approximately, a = 118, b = 115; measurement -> 3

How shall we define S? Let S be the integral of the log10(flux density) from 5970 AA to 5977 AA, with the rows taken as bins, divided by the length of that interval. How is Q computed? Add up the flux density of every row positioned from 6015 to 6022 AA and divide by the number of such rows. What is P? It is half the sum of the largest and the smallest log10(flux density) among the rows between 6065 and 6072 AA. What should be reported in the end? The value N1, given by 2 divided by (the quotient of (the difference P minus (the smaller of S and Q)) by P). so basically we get -2055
